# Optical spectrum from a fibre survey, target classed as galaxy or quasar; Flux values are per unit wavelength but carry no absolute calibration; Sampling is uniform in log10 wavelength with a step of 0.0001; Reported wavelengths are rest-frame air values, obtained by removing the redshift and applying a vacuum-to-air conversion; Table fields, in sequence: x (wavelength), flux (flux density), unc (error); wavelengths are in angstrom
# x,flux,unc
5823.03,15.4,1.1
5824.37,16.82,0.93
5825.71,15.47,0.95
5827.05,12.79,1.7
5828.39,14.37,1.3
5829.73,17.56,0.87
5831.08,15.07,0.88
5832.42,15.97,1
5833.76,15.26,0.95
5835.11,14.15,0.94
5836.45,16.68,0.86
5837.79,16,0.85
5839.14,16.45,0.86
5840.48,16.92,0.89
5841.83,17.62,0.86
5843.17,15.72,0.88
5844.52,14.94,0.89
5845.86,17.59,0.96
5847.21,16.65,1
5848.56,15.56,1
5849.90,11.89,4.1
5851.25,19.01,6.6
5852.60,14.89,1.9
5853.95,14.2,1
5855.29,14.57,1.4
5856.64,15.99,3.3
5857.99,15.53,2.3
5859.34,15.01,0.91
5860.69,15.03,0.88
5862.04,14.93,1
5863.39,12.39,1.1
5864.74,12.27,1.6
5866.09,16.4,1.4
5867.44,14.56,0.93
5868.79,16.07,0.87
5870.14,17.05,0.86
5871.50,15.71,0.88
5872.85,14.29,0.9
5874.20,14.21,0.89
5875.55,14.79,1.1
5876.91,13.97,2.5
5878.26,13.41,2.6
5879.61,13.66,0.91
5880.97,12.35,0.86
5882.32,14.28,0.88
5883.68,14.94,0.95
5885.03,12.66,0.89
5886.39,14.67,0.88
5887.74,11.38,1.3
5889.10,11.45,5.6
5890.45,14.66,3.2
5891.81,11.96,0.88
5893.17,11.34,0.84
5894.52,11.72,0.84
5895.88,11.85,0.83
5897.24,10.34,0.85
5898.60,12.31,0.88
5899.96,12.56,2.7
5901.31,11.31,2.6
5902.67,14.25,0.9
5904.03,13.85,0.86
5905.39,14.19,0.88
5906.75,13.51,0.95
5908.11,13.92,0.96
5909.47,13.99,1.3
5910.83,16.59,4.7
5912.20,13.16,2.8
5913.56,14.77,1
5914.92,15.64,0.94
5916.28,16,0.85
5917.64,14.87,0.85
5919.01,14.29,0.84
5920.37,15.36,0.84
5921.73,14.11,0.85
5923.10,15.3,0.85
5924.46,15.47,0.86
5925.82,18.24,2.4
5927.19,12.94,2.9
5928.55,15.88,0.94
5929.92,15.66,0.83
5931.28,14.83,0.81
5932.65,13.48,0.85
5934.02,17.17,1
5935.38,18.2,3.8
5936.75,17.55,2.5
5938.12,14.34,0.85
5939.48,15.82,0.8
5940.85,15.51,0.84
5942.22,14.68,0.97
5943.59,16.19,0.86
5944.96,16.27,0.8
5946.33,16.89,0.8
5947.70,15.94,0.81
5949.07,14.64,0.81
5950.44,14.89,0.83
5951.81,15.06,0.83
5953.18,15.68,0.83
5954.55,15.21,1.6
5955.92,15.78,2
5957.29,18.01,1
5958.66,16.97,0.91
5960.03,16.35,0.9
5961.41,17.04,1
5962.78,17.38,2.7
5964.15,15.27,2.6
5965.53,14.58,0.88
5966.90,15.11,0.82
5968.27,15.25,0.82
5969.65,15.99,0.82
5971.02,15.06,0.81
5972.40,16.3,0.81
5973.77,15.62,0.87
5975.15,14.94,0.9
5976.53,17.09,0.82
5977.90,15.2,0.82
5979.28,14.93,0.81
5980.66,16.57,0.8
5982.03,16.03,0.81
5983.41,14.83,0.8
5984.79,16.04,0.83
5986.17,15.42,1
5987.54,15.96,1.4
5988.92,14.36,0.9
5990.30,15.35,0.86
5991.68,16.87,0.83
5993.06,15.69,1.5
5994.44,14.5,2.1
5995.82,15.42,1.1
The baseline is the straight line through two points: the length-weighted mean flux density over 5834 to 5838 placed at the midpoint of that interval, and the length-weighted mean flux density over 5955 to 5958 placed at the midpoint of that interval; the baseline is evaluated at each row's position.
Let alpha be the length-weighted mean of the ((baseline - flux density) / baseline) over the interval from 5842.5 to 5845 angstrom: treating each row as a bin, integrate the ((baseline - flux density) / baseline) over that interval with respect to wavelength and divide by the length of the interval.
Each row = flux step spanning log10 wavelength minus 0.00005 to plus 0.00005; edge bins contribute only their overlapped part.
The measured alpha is 0.016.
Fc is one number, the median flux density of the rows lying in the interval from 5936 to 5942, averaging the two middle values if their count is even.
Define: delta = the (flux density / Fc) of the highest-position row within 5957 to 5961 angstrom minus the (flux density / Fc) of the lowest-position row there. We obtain -0.11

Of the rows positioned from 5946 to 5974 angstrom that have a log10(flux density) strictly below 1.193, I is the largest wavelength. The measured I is 5971.02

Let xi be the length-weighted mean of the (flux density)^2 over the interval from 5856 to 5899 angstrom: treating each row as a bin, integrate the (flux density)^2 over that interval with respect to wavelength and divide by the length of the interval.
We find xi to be 193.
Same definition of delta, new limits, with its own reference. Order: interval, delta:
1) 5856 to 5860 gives -0.06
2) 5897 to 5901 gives 0.14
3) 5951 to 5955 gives 0.01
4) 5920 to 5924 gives 0.00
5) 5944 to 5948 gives -0.02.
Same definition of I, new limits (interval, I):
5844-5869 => 5867.44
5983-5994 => 5990.30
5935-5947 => 5942.22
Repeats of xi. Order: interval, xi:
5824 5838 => 240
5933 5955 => 252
